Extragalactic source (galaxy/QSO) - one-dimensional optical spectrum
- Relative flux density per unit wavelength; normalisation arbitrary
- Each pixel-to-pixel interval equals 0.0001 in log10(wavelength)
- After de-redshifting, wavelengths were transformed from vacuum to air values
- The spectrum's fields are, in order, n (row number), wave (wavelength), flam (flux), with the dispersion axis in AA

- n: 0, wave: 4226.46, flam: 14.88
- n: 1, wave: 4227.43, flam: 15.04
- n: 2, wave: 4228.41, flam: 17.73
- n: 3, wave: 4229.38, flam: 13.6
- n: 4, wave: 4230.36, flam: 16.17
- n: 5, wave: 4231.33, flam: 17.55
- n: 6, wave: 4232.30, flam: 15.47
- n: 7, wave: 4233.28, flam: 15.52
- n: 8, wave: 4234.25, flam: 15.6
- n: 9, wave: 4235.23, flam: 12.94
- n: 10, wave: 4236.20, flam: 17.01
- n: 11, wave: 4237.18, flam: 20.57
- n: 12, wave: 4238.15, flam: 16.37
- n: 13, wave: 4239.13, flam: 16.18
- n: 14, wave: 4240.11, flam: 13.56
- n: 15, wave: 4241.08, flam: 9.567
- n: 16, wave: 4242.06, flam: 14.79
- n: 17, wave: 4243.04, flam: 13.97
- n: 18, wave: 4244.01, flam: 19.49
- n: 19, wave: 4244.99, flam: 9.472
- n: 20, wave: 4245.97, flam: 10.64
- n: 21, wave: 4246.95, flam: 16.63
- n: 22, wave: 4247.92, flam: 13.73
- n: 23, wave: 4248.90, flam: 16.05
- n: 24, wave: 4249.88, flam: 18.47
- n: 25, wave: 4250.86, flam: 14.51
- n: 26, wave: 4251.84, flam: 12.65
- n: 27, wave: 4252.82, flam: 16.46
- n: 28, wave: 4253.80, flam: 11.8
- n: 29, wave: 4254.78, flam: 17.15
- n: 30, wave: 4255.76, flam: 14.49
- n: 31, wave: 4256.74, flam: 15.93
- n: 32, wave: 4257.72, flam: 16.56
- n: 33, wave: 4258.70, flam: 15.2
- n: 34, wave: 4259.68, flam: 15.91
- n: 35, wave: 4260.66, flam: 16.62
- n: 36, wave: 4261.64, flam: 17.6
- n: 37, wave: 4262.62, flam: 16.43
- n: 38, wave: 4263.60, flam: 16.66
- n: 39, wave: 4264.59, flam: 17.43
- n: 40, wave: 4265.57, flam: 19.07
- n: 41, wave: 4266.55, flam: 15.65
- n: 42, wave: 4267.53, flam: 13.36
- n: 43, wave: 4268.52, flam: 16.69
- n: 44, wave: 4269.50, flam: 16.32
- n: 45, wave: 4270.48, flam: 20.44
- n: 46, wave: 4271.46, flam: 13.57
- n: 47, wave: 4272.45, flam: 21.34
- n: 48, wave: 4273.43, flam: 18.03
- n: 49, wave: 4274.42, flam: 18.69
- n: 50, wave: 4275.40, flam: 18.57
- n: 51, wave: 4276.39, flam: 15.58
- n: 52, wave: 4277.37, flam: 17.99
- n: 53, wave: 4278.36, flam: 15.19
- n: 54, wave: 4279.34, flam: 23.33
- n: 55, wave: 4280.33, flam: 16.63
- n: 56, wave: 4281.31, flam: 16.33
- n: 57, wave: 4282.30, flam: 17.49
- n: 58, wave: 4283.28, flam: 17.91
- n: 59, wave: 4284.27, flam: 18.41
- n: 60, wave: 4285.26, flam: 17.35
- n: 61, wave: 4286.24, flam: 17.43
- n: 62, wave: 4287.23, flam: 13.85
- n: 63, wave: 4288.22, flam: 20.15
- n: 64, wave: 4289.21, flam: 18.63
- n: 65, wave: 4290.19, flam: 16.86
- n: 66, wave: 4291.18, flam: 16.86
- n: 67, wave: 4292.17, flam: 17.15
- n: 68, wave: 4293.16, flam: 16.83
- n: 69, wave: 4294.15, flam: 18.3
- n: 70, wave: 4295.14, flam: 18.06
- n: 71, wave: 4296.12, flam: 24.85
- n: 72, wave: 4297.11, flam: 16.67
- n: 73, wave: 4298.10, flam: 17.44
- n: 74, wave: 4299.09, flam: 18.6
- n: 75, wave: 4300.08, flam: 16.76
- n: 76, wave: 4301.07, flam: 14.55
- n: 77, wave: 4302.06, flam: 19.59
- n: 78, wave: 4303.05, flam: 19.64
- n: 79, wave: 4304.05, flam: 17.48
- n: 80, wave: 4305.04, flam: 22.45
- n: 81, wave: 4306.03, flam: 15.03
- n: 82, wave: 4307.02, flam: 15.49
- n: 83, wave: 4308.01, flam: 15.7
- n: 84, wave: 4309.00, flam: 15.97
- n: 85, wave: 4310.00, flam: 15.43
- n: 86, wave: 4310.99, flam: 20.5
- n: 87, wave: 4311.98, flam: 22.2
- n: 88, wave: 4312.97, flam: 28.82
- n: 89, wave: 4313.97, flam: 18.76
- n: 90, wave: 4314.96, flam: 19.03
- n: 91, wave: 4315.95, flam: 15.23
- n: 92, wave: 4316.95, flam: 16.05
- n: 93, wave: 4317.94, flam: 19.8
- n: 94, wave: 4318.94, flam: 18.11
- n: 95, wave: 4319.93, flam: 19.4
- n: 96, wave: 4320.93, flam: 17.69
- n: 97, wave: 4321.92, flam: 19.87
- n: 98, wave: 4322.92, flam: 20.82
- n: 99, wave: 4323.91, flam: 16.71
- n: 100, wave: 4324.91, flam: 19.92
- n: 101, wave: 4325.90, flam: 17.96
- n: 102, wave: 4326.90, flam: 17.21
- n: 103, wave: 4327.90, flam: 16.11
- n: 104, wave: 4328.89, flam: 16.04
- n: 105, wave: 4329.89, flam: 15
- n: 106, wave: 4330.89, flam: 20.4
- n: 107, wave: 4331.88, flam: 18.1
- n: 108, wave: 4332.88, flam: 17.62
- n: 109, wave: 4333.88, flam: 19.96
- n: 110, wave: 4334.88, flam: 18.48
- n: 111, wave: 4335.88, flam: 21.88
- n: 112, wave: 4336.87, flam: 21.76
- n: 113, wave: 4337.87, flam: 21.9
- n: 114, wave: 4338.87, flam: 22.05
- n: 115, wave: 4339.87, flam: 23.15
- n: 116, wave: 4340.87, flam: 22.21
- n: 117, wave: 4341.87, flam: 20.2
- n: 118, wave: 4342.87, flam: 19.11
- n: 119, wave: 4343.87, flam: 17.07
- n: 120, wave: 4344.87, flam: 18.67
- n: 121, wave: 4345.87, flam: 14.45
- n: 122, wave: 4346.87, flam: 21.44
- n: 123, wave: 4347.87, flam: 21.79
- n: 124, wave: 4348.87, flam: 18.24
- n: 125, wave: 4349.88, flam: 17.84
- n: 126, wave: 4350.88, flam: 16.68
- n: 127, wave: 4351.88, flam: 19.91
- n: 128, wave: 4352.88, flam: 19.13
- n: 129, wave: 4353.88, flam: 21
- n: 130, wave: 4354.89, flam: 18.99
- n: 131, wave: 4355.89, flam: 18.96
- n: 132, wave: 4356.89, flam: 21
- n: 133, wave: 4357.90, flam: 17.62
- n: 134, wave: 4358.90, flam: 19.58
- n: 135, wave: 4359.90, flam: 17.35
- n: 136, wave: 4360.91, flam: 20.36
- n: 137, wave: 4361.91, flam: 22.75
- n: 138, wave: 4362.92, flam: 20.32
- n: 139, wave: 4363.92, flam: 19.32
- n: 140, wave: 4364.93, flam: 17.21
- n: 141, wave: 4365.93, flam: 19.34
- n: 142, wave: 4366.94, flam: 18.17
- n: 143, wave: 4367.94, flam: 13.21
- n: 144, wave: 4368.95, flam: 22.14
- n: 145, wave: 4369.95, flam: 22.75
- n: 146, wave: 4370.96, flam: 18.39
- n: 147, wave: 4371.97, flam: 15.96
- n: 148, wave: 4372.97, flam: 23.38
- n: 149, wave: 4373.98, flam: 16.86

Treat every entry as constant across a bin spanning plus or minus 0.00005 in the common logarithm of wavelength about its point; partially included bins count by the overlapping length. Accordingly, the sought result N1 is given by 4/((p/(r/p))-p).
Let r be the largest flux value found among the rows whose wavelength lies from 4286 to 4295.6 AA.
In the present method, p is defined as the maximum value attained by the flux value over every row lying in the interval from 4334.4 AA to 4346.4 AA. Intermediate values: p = 23.15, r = 20.15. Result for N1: 1.2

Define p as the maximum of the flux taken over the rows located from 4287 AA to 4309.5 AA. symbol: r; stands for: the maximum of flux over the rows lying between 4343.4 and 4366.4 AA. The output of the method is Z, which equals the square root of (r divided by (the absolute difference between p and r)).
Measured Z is 3.3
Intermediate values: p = 24.85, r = 22.75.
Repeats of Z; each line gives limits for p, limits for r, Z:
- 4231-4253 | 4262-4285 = 2.9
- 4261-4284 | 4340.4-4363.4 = 6.3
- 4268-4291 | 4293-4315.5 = 2.3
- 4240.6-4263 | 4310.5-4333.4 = 1.8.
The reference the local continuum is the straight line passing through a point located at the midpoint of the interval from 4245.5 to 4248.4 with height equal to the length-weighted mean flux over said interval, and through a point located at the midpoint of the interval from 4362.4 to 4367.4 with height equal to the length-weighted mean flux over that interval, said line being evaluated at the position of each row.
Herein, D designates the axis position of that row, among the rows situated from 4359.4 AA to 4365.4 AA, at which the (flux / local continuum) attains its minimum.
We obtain 4364.93 AA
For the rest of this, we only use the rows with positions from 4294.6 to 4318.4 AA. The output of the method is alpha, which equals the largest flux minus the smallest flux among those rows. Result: 14.3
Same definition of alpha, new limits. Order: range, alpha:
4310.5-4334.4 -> 13.8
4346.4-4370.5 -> 9.5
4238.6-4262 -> 10.0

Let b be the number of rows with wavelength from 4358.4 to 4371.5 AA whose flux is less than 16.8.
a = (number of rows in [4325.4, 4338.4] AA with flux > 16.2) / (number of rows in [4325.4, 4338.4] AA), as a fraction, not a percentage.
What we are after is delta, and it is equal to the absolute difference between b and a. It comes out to 0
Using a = 0.77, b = 1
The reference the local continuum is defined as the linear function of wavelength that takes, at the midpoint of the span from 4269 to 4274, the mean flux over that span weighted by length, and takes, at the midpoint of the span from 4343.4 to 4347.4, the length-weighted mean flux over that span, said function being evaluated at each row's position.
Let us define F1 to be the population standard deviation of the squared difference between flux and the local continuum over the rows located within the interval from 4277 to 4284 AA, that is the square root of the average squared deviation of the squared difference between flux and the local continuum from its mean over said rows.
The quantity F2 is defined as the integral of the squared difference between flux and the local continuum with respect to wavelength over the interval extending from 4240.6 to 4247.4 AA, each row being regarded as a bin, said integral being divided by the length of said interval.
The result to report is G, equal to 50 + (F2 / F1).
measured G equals 53.3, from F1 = 10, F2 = 32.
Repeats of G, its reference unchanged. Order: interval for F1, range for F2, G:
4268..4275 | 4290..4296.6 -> 51.2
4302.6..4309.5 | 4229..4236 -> 51.5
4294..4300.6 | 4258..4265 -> 50.2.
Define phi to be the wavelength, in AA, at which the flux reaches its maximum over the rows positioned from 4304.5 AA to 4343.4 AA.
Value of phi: 4312.97 AA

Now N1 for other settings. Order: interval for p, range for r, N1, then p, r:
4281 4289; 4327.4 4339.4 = -2.3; 20.15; 22.05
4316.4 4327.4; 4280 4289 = 5.8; 20.82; 20.15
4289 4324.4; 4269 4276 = 0.4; 28.82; 21.34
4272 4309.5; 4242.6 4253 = 0.6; 24.85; 19.49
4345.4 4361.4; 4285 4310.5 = -1.5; 21.79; 24.85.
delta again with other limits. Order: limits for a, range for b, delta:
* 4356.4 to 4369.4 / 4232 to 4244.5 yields 9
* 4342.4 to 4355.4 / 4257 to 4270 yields 9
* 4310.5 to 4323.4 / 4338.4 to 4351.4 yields 1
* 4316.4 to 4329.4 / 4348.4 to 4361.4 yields 0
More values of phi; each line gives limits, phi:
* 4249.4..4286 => 4279.34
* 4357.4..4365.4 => 4361.91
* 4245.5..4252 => 4249.88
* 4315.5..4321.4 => 4317.94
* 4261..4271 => 4270.48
